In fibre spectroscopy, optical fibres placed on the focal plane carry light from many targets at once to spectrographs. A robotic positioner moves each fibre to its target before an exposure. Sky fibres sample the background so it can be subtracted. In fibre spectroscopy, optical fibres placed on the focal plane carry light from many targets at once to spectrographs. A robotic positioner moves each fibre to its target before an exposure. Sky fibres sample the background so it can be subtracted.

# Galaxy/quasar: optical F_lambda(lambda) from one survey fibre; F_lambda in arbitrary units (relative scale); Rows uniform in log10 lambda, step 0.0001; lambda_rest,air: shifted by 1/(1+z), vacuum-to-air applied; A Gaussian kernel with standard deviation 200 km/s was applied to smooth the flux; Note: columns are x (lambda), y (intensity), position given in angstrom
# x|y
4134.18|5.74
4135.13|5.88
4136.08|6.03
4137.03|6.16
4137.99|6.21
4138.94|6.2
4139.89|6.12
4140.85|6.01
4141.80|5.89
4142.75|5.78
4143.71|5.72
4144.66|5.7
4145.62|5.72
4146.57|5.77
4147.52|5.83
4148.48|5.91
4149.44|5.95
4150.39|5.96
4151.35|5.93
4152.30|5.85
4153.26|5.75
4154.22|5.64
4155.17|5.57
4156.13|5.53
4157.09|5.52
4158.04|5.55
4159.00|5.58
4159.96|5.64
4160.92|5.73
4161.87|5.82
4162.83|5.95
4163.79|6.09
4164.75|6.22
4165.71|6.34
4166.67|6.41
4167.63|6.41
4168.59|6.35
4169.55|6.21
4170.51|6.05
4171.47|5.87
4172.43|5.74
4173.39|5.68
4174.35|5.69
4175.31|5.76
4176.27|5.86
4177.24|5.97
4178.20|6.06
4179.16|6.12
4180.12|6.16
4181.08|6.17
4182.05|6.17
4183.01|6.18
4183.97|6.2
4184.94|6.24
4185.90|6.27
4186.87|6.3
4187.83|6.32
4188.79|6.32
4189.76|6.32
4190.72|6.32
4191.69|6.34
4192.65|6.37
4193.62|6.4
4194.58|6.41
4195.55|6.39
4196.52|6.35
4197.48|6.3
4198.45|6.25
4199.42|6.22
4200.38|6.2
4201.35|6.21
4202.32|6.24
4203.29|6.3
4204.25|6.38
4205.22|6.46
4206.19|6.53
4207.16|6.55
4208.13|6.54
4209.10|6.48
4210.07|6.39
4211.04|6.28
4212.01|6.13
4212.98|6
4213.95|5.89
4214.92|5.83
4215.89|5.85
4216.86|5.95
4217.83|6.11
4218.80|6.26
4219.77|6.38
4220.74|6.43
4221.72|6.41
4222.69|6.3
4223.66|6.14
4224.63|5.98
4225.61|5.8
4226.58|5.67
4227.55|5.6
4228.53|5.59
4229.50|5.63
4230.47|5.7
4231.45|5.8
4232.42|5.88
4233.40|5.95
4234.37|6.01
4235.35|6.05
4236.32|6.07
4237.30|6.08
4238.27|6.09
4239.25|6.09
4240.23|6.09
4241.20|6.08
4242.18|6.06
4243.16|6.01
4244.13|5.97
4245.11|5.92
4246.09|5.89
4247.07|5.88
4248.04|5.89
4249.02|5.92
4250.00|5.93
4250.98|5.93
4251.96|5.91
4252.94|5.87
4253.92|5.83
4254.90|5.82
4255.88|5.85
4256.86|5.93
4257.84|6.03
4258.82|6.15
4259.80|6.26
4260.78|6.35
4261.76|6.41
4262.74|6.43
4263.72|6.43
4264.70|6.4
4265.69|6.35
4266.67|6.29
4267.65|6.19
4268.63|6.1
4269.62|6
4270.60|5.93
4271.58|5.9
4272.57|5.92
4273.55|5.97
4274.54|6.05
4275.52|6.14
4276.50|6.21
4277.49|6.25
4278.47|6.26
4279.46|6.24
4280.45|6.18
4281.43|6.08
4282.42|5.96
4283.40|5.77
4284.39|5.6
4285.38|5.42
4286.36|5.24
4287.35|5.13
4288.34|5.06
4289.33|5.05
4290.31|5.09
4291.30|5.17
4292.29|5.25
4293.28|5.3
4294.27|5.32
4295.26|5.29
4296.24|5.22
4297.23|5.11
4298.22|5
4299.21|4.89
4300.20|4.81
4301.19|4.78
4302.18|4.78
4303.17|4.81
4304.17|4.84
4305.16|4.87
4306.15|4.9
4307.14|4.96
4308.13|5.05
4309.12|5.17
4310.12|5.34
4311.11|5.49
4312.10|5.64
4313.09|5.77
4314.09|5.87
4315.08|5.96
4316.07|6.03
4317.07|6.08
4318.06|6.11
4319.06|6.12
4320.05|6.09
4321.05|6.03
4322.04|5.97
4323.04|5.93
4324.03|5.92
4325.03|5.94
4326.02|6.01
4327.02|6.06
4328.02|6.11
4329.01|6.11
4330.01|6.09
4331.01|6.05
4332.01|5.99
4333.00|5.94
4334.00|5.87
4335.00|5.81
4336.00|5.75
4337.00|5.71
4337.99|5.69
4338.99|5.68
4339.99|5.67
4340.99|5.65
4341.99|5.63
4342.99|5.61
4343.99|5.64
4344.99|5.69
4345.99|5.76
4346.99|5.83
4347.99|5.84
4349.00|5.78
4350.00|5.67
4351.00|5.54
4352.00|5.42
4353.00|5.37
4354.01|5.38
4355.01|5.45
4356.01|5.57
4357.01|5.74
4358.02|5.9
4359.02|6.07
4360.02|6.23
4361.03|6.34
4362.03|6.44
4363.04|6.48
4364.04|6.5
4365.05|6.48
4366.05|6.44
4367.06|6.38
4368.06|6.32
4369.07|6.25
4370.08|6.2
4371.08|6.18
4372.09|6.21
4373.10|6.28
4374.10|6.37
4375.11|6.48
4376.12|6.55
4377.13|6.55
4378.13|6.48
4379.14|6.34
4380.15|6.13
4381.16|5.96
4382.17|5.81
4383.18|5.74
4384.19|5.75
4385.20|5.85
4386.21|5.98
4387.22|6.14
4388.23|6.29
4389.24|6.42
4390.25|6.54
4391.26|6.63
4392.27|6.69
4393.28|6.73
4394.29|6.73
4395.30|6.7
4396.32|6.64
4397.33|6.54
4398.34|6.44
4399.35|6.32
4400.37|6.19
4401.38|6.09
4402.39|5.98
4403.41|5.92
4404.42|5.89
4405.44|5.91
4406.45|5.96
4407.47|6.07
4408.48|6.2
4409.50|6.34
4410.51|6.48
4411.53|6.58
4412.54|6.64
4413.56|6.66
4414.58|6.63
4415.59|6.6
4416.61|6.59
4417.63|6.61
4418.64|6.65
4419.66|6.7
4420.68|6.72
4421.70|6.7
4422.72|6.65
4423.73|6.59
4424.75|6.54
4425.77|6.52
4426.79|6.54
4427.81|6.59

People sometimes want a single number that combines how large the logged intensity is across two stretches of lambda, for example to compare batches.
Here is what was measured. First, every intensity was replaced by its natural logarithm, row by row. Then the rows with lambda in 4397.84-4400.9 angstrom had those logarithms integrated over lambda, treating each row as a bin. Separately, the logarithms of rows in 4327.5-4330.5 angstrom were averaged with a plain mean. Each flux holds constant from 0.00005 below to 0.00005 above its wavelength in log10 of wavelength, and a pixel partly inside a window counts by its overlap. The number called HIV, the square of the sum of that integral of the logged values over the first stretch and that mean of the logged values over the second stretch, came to 55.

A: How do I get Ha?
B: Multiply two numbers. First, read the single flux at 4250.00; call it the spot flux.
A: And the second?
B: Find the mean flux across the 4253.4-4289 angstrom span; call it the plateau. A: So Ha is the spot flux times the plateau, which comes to 35.6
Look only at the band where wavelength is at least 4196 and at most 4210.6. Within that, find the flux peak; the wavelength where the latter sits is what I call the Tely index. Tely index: 4207.16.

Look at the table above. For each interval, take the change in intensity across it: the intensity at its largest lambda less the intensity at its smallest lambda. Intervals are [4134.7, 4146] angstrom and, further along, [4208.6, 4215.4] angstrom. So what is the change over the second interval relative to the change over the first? 4.1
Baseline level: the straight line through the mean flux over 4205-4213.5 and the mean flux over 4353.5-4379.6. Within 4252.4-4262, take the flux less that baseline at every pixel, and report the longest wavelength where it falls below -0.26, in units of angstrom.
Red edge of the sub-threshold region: 4257.84 angstrom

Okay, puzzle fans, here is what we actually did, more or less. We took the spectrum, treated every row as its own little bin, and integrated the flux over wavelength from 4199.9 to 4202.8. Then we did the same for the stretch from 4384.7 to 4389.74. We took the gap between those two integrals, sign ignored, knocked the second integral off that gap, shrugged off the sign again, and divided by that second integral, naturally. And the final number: 0.58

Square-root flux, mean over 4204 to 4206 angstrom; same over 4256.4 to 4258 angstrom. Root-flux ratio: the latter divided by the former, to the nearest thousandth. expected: 0.965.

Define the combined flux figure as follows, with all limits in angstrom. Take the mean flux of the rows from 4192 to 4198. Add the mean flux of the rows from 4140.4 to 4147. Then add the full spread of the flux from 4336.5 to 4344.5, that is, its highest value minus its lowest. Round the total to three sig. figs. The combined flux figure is 12.3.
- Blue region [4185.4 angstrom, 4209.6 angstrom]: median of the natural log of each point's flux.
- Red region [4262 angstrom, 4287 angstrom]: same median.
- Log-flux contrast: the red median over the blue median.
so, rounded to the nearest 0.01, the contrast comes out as 0.98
